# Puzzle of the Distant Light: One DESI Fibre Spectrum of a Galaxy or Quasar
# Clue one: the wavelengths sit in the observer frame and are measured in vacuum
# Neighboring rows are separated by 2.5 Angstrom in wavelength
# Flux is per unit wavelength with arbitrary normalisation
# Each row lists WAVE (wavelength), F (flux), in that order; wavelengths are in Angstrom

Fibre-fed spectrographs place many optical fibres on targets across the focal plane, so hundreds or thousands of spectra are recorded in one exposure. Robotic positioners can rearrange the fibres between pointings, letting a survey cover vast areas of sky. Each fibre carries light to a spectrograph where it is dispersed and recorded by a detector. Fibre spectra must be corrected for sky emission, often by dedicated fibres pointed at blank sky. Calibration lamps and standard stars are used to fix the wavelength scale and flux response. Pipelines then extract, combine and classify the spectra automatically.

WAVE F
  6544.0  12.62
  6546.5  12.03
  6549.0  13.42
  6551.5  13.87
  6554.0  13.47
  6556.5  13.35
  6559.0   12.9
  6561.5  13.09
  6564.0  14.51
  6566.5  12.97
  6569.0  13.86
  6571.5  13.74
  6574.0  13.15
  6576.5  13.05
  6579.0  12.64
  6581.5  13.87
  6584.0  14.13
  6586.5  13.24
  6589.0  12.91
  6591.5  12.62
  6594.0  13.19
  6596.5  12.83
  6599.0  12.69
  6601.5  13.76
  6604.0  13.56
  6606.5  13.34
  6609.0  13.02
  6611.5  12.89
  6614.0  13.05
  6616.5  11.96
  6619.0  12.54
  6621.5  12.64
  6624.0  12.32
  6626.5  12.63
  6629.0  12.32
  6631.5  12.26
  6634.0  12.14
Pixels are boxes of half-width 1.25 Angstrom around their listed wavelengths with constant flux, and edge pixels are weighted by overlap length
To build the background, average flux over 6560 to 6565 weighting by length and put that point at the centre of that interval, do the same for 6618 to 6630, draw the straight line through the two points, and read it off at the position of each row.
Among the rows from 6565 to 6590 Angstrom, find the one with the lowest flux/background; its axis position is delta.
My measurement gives 6579.0 Angstrom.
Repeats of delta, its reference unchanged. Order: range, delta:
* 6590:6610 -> 6591.5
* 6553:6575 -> 6559.0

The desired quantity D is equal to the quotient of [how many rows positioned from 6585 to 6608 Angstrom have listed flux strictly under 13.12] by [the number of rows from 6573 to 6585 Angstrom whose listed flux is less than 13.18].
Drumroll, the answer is 1.3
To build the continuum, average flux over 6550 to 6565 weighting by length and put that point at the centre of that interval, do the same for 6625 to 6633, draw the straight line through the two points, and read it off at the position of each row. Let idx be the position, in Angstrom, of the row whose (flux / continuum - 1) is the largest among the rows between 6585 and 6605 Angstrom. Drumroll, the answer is 6601.5 Angstrom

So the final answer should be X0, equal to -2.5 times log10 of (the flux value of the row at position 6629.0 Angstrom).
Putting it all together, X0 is -2.73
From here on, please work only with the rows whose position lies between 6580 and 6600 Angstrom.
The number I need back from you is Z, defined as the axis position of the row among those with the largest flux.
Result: 6584.0 Angstrom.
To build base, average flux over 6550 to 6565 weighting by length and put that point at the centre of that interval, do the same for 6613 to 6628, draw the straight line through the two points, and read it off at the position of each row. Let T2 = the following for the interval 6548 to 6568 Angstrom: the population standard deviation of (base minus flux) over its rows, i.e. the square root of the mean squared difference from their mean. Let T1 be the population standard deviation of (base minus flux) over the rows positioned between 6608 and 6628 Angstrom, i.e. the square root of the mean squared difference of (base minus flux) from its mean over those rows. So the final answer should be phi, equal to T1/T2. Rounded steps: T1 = 0.31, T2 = 0.497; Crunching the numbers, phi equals 0.6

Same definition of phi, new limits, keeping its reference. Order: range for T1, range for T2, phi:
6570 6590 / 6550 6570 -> 0.9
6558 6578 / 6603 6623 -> 1.4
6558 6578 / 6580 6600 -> 1.2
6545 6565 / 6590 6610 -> 1.7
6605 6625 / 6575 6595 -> 0.7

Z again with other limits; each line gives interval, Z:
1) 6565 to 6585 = 6584.0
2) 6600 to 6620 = 6601.5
